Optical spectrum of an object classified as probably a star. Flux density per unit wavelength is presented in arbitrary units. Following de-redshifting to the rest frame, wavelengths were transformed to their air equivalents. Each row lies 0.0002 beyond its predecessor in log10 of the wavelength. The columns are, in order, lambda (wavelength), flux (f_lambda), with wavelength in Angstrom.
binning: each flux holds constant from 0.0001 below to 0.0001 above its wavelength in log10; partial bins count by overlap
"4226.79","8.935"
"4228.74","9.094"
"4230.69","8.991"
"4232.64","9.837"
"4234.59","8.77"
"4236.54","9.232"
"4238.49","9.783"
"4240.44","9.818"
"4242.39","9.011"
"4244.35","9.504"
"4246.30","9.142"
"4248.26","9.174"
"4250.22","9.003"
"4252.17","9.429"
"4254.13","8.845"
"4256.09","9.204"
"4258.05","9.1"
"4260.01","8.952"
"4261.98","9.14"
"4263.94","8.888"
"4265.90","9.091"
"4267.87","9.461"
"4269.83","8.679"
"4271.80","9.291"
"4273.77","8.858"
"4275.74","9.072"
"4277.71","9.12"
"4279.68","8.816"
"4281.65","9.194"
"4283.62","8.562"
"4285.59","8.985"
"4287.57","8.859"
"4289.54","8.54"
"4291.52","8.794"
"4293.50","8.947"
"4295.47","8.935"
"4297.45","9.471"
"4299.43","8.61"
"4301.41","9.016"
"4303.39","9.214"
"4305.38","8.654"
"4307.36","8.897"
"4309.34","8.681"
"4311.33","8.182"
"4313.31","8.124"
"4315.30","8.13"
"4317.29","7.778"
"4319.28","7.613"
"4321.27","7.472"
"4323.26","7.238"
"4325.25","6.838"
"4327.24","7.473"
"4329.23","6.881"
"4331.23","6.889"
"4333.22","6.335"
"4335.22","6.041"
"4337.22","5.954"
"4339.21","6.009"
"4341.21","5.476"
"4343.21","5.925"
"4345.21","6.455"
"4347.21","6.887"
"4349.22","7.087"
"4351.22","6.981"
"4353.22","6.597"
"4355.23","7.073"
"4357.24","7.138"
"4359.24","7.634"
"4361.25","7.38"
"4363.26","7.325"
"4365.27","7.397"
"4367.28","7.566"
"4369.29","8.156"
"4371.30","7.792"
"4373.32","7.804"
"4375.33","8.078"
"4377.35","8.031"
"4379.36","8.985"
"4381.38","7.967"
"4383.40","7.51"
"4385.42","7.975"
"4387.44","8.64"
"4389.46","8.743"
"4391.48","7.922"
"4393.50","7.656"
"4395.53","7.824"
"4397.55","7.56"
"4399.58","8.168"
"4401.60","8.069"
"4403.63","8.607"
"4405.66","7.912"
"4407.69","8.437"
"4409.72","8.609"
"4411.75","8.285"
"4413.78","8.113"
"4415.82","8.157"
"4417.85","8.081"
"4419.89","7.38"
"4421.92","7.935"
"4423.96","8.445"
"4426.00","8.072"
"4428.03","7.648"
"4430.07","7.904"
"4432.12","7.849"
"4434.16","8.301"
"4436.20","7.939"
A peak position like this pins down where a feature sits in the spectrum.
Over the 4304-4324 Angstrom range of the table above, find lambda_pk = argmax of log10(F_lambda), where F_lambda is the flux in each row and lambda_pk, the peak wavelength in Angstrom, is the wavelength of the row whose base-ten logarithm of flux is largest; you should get 4307.36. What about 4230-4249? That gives 4232.64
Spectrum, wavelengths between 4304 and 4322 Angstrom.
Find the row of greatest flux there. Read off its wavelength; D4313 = 4307.36 Angstrom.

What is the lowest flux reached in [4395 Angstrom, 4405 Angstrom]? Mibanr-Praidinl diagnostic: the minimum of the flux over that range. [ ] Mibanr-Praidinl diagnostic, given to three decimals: 7.560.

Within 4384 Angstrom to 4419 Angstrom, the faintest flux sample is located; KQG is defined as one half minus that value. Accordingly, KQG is -7.1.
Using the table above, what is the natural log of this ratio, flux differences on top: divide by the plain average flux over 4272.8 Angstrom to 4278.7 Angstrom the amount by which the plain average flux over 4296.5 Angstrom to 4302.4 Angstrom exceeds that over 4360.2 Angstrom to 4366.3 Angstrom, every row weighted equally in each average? -1.69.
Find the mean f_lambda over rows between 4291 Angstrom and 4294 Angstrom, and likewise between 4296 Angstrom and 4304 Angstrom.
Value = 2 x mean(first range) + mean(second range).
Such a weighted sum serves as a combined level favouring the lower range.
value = 26.8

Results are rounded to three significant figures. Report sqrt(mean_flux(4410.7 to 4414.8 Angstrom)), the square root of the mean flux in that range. 2.86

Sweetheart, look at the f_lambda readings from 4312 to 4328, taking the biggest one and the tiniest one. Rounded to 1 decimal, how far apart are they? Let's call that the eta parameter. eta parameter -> 1.3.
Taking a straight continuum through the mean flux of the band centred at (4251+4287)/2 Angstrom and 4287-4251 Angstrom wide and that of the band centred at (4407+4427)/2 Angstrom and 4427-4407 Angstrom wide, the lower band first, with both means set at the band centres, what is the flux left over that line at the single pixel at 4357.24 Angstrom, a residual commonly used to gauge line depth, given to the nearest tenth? -1.4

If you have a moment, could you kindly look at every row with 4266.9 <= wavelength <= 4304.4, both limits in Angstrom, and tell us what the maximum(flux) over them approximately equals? 9.471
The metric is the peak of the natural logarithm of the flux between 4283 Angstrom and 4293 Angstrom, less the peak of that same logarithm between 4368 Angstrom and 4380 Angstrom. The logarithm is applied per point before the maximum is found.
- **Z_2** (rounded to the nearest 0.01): 0.00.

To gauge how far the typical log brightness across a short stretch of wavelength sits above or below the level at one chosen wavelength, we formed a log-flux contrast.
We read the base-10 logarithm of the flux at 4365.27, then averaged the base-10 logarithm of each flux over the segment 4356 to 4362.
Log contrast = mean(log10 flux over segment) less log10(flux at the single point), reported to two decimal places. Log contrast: 0.00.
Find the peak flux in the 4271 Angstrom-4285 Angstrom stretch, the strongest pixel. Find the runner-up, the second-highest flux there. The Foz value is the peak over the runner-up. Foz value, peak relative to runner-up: 1.01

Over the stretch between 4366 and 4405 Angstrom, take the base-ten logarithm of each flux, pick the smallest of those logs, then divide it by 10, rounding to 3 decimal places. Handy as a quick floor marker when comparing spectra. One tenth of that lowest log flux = 0.088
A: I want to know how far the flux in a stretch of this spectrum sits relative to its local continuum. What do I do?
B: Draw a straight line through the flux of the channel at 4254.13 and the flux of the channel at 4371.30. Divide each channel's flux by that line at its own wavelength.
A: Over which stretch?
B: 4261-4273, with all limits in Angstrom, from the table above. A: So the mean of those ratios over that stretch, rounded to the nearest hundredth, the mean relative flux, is 1.04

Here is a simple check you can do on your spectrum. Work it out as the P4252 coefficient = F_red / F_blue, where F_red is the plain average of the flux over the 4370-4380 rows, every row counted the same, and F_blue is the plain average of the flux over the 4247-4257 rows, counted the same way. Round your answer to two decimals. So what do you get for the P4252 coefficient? 0.89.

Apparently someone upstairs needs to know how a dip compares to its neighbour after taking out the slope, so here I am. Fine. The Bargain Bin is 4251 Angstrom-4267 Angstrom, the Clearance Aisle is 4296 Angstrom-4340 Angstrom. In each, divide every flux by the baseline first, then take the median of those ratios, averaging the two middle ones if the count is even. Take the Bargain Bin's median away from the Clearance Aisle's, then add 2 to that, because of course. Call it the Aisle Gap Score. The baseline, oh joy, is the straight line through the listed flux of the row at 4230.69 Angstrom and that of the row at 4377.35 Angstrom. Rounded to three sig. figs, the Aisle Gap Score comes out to 1.88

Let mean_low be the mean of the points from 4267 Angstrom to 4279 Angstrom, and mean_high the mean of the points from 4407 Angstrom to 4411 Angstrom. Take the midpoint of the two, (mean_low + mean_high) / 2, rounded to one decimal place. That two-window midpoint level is 8.8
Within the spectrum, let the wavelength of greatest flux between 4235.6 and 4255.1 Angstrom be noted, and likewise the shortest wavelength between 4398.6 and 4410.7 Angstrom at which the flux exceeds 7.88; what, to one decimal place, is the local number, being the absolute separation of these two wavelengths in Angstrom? 159.1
